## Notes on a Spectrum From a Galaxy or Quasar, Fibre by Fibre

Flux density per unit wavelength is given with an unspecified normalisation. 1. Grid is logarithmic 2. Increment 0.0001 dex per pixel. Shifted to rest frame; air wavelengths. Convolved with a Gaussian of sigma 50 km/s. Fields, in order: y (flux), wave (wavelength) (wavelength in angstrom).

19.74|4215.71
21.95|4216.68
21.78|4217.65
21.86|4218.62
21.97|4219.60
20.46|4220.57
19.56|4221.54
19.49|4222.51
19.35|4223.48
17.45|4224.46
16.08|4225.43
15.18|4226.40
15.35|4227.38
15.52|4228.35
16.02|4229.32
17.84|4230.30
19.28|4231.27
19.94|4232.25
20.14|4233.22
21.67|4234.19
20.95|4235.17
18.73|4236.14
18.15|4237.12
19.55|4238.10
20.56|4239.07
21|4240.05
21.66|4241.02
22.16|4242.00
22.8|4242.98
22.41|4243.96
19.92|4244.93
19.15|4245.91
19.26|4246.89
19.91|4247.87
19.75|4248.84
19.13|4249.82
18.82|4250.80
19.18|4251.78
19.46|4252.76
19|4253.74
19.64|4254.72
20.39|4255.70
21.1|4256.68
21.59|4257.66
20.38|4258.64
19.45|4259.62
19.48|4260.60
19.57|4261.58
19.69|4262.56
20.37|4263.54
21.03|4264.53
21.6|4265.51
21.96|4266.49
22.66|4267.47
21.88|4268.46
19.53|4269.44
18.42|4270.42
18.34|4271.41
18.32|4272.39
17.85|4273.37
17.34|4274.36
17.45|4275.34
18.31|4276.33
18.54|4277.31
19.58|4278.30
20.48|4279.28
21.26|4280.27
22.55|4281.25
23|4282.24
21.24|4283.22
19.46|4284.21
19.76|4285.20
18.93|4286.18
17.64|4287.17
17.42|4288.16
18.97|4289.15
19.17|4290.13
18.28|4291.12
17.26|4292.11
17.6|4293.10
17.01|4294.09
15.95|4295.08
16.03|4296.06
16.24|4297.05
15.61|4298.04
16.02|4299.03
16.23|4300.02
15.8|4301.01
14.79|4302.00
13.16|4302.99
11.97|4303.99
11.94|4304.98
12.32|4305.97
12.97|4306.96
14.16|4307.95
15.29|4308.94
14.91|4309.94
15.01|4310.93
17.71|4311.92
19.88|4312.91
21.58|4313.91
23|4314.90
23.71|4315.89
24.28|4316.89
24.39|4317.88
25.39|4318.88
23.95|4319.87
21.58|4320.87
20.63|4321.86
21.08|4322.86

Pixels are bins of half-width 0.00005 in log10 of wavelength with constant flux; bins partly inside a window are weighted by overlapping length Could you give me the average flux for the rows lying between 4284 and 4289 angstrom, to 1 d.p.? 18.6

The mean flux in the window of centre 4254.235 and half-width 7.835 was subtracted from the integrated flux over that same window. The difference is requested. 290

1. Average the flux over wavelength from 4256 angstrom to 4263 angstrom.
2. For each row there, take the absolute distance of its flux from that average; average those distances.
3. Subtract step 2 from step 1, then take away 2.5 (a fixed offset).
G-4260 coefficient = 17.0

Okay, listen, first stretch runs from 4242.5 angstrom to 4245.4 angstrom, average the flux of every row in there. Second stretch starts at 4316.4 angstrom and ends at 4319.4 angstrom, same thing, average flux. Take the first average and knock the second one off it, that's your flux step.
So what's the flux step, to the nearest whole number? -3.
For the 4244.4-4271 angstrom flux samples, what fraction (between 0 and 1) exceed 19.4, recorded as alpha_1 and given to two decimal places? 0.74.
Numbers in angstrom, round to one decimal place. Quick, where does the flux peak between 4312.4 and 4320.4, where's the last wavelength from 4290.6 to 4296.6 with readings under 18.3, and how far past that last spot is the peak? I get 22.8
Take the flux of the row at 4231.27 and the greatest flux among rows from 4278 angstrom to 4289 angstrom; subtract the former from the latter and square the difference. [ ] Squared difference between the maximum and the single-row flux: 14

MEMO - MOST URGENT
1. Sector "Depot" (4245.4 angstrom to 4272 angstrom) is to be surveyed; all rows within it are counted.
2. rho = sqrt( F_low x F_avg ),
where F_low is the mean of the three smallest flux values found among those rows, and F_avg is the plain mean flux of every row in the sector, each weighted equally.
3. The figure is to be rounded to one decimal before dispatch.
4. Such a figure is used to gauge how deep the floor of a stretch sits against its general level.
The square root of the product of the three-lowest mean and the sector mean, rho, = 19.3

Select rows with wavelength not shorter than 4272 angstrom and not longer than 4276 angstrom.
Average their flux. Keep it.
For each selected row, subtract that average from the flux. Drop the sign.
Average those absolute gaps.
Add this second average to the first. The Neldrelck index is 18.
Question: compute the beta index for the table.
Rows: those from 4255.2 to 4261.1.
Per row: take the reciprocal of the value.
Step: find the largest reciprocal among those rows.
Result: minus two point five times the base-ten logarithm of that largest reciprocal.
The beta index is 3.22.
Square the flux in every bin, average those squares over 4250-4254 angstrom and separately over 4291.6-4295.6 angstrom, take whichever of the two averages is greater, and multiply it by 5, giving 1827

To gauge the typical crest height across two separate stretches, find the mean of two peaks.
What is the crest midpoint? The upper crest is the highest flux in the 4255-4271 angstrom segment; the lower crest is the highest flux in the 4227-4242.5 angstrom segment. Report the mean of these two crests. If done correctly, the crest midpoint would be 22.4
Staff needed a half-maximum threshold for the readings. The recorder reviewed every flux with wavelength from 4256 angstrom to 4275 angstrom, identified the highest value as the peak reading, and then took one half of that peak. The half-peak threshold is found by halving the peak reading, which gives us 11.3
